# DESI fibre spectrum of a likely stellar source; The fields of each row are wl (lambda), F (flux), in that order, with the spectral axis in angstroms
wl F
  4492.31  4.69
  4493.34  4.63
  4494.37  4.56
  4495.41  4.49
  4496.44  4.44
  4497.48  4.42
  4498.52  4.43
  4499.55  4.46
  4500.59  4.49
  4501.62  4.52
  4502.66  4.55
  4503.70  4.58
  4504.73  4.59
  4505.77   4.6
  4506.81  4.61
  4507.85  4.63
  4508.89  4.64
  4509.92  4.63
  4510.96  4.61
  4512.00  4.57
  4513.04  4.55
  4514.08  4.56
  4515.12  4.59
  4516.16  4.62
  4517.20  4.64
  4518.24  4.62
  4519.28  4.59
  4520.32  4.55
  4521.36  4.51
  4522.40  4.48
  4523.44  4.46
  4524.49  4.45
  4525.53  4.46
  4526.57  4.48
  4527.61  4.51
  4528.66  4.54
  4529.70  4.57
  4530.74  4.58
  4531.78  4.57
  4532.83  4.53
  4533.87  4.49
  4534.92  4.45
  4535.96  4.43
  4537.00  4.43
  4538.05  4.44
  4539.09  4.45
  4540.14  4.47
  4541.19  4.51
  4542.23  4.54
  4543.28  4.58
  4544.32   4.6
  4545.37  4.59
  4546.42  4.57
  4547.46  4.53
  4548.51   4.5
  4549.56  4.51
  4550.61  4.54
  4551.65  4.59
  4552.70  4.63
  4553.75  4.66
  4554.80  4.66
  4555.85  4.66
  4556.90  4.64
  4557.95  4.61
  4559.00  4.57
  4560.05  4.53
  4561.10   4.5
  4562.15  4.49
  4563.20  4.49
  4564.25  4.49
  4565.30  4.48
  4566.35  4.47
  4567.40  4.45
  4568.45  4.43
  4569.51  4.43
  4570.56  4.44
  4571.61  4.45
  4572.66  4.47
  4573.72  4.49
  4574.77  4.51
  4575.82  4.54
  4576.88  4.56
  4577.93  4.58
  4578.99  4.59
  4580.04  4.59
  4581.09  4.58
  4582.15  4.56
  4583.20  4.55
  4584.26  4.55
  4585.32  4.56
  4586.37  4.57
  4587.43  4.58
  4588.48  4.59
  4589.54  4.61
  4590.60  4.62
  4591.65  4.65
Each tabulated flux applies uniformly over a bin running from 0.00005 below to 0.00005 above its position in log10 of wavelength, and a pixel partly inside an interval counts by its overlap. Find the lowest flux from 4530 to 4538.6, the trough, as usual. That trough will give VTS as 4.43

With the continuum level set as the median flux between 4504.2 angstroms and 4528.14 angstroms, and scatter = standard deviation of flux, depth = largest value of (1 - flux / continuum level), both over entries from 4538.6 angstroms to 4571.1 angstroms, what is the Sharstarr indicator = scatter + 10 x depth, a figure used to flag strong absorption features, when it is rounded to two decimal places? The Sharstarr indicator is 0.42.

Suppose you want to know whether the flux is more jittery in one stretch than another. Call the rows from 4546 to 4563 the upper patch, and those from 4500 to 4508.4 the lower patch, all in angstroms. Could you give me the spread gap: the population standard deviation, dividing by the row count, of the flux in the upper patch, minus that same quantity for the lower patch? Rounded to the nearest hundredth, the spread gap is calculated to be 0.02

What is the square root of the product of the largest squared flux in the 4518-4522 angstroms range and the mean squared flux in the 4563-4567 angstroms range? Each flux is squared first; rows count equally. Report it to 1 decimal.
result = 20.7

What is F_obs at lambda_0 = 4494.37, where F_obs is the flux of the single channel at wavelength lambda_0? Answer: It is 4.56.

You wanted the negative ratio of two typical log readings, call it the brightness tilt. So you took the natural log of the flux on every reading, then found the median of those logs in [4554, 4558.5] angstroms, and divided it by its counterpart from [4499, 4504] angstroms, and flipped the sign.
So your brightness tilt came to -1.02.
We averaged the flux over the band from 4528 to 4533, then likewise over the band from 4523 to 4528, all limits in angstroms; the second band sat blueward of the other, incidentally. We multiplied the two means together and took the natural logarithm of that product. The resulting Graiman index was 3.01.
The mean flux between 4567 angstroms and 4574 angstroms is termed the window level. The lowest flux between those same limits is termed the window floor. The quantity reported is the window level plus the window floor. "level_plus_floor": 8.88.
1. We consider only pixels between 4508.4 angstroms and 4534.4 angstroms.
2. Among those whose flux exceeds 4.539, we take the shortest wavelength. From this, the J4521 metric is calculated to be 4508.89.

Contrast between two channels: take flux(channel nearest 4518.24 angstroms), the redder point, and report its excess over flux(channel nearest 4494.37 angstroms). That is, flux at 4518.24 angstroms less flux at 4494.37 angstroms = 0.06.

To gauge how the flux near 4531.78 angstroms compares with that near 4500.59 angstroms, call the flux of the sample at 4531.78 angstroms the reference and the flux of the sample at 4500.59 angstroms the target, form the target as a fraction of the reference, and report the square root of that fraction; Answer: 0.991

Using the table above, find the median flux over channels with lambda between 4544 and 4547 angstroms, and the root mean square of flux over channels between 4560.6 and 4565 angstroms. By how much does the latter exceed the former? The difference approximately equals -0.10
